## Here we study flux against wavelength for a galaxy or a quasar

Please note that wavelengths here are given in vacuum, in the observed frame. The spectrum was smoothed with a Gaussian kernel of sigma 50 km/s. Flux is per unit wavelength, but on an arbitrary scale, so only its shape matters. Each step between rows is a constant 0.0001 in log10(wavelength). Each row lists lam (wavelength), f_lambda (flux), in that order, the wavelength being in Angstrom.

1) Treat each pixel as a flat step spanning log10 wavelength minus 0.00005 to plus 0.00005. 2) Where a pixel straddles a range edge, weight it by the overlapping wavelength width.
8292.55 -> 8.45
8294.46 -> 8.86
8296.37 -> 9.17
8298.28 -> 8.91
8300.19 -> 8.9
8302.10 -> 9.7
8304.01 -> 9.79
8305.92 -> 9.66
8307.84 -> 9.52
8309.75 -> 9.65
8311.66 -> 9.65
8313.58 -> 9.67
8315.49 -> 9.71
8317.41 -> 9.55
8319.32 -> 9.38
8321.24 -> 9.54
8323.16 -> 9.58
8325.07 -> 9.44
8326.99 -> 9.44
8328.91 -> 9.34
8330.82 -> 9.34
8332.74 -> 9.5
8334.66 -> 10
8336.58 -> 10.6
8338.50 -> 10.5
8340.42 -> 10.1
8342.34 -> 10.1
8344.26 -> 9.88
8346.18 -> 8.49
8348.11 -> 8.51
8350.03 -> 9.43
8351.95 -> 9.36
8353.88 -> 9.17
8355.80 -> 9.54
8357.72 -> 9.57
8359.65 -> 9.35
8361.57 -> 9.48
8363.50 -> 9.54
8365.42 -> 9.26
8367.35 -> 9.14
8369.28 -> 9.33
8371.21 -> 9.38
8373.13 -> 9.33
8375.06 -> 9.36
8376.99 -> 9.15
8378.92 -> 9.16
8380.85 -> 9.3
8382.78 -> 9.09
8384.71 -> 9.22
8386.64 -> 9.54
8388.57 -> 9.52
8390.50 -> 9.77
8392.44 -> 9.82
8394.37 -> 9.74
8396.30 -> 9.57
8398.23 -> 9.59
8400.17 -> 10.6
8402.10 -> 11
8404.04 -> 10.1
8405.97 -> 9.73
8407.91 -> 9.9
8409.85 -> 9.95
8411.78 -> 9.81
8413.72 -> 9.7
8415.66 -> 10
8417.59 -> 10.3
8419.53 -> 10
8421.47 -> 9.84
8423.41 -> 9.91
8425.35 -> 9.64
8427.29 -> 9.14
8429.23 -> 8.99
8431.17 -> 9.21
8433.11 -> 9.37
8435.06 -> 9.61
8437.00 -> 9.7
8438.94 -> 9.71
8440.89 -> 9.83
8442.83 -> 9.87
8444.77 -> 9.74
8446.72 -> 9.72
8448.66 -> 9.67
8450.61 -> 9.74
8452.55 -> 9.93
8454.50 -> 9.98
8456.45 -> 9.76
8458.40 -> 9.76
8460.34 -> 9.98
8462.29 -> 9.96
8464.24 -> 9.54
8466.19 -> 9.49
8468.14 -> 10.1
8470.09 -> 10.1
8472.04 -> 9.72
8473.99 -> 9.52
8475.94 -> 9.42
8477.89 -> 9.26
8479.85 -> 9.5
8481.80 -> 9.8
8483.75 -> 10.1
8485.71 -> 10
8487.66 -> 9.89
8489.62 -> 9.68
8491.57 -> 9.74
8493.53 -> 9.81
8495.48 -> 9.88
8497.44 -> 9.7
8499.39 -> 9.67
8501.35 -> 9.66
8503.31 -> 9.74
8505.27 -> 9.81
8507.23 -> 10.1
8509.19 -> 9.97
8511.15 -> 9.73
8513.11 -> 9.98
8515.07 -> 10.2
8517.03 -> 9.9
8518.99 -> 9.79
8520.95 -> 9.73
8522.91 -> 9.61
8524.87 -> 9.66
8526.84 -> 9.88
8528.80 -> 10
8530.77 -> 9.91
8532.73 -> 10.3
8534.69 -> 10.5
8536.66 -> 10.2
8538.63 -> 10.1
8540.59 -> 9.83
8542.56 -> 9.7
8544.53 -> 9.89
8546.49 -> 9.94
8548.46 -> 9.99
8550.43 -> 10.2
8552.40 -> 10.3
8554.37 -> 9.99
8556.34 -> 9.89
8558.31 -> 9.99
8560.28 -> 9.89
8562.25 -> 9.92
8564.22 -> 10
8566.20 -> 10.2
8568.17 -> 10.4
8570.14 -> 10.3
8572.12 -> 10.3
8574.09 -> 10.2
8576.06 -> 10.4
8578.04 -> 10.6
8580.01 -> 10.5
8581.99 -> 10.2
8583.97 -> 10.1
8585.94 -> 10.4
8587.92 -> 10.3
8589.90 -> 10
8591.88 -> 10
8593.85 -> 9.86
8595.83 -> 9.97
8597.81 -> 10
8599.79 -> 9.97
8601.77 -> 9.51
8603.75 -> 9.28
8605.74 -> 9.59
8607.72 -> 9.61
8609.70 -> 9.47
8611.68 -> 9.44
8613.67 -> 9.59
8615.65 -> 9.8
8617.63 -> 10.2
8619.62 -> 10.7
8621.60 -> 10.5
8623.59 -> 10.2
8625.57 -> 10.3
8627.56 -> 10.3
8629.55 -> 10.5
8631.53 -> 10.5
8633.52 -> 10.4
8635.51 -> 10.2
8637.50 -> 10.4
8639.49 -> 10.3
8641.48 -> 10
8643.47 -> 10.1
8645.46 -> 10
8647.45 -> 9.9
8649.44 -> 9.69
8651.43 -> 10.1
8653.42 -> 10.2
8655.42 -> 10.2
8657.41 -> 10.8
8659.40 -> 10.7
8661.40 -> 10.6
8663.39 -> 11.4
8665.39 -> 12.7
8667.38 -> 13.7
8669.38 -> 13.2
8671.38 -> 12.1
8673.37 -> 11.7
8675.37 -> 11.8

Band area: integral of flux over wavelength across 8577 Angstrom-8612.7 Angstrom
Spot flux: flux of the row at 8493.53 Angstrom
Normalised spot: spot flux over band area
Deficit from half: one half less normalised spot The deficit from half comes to 0.472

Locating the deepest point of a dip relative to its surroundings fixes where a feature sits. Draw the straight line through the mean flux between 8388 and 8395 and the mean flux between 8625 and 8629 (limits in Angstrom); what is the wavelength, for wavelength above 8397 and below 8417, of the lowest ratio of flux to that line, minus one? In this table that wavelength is 8398.23 Angstrom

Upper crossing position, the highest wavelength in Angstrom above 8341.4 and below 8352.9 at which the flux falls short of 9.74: 8351.95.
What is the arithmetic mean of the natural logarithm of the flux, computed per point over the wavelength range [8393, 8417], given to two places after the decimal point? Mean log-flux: 2.30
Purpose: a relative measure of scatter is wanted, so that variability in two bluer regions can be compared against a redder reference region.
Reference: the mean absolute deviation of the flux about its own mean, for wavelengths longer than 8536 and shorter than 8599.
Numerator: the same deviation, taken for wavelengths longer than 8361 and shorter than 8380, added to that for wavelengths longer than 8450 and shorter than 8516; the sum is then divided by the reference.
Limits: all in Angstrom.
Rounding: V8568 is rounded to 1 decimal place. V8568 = 1.5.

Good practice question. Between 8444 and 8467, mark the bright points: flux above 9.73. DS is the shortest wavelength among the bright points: 8444.77 Angstrom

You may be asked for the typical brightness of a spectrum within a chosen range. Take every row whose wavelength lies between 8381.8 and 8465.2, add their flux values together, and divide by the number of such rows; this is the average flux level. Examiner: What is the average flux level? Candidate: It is 9.8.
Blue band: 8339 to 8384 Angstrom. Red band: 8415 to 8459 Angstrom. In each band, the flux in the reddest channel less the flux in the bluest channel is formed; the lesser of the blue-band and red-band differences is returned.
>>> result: -1.0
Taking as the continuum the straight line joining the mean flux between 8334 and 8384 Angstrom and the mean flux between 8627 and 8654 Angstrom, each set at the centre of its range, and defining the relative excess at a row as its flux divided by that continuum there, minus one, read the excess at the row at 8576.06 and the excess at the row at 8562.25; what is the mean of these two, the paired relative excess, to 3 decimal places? 0.016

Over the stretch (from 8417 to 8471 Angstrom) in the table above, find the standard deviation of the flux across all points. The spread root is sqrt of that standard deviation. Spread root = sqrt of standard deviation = 0.54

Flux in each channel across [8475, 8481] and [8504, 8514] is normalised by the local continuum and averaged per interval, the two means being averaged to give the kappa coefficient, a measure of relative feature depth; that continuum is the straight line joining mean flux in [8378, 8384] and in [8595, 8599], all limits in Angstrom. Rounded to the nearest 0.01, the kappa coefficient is 1.01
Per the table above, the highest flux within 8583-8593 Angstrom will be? 10.4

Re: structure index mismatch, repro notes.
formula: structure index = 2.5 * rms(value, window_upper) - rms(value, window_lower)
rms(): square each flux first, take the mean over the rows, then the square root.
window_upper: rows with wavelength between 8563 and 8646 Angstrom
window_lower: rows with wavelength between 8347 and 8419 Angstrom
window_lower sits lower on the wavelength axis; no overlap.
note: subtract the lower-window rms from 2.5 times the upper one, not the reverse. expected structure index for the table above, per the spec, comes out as 15.7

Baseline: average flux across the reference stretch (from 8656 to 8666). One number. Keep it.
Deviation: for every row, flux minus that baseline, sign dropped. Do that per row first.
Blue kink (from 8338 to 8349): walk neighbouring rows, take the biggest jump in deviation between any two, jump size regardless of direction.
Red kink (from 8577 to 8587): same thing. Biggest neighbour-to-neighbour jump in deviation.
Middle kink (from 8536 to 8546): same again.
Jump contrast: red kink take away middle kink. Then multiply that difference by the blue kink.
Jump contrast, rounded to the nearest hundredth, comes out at 0.04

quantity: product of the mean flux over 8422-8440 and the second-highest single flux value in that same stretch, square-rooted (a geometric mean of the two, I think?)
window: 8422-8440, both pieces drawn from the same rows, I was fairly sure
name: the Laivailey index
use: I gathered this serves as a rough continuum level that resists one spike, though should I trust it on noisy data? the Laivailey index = 9.6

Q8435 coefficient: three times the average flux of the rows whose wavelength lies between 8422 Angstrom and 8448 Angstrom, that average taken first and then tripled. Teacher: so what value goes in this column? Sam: 28.7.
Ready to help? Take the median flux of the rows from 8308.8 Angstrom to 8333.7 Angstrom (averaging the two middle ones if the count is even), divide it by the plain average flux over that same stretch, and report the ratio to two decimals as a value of 1.00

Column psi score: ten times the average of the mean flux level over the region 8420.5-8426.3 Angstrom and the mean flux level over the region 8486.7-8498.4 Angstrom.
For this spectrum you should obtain 97.9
